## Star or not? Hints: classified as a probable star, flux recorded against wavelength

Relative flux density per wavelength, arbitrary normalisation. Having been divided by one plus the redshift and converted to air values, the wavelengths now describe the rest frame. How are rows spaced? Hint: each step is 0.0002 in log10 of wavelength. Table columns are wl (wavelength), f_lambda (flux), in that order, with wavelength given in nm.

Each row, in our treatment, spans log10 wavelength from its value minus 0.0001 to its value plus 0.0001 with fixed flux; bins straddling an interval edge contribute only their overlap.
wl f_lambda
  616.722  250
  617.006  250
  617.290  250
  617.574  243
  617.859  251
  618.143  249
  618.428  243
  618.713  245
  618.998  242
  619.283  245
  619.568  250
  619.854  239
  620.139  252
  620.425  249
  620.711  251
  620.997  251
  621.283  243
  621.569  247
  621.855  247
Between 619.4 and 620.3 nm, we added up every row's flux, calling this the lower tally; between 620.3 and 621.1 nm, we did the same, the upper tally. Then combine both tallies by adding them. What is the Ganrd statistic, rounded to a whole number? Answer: 1492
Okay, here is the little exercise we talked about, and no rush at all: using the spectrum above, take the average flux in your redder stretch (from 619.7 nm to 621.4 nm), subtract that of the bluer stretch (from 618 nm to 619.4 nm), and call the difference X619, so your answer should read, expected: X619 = 3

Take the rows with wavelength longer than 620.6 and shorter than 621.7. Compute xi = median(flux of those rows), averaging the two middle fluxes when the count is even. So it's 249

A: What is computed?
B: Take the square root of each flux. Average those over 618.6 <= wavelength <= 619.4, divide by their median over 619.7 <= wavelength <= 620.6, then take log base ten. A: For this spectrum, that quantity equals -0.0044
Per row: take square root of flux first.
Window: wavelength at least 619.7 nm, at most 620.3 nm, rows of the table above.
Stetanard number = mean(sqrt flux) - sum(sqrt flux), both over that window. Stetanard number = -15.7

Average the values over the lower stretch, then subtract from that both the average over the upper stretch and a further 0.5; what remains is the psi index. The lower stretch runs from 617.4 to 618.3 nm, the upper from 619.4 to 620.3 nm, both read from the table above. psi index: 0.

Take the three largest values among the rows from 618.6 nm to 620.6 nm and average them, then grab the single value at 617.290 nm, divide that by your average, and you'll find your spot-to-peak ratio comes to 1.00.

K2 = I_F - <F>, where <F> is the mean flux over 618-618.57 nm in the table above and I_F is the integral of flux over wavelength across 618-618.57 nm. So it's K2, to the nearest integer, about -106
